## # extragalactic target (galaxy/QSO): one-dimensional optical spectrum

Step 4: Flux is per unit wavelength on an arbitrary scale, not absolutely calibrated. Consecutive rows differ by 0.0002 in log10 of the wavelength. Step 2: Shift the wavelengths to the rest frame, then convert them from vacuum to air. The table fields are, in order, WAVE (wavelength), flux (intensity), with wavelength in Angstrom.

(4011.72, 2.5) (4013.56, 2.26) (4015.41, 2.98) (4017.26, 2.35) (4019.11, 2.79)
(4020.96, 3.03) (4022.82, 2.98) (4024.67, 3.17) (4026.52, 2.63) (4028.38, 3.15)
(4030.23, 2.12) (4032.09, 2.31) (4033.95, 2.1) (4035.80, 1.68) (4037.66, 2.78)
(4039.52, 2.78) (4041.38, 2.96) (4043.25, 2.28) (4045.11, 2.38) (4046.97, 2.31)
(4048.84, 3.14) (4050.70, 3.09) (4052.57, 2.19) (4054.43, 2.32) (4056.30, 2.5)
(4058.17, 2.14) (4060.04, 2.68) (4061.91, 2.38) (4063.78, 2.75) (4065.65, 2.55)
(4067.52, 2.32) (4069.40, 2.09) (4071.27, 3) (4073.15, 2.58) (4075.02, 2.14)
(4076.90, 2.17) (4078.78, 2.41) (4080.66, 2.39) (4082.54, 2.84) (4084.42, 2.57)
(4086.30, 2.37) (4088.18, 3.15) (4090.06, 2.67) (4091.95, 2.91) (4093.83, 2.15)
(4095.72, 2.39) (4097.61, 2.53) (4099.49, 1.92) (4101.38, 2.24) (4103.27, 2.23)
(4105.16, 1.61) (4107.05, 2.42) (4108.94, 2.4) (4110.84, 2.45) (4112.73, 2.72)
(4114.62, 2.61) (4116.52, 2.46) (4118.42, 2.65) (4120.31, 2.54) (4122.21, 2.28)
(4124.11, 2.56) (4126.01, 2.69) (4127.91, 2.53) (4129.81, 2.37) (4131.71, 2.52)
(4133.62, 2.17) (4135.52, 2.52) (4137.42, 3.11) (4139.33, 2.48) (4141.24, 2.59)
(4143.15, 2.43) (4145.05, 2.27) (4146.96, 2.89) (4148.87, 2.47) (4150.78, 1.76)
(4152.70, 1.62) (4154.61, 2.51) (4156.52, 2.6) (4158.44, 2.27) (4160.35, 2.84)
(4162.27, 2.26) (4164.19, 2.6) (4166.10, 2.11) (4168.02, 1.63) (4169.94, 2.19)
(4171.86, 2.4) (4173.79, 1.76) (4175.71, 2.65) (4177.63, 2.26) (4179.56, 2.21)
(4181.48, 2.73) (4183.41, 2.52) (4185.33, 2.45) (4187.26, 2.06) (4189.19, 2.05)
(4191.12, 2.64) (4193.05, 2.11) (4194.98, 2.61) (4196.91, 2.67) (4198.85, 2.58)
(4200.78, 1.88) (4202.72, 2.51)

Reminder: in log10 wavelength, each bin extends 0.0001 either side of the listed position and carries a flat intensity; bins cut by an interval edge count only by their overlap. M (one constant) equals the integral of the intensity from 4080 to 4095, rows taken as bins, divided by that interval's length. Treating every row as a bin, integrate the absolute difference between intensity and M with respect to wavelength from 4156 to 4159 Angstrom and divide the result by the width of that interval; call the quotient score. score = 0.20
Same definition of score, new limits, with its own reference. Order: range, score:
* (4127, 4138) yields 0.25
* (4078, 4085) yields 0.19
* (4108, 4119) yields 0.12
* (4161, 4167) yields 0.30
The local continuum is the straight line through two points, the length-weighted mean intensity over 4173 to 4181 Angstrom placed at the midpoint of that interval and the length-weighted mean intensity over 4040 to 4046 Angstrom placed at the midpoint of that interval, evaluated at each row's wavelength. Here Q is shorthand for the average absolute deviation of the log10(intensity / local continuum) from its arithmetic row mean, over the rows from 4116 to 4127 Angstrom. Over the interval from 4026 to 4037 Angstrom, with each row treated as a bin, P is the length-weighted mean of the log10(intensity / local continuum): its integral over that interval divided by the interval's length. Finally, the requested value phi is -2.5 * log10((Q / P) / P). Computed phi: -2.1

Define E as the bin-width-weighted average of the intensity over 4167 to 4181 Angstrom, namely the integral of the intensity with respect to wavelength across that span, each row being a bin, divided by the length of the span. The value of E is 2.2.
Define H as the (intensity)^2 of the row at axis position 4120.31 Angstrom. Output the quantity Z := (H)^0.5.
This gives 2.54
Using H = 6.5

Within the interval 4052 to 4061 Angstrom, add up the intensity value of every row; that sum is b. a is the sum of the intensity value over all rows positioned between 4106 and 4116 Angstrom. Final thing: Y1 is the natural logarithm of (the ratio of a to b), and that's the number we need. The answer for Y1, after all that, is 0.06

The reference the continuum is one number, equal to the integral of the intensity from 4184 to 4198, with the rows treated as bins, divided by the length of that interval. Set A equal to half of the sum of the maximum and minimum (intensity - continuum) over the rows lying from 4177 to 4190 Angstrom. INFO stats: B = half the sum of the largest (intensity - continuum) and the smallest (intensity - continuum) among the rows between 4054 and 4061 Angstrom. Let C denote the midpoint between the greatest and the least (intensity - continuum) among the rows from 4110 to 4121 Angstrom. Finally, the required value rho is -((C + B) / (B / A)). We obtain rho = -0.1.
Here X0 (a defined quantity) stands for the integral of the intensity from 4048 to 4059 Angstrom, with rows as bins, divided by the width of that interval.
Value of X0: 2.56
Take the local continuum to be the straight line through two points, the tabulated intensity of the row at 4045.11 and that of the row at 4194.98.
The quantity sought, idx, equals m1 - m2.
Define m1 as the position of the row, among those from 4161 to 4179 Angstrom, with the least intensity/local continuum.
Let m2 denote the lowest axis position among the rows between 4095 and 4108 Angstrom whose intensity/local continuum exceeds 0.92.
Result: 72.3 Angstrom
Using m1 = 4168.02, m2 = 4095.72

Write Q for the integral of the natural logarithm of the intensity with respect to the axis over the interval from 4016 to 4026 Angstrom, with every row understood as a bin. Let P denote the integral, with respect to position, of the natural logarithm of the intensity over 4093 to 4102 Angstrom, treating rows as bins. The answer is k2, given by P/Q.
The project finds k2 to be 0.69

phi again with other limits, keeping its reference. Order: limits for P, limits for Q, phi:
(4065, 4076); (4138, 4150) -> -5.4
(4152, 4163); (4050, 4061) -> -7.9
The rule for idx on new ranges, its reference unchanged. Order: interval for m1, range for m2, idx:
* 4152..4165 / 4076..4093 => 73.9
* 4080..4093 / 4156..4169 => -70.2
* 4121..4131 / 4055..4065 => 65.9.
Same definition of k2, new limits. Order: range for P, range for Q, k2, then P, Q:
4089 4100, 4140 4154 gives 0.86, 9.8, 11.4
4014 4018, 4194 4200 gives 0.67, 3.8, 5.7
